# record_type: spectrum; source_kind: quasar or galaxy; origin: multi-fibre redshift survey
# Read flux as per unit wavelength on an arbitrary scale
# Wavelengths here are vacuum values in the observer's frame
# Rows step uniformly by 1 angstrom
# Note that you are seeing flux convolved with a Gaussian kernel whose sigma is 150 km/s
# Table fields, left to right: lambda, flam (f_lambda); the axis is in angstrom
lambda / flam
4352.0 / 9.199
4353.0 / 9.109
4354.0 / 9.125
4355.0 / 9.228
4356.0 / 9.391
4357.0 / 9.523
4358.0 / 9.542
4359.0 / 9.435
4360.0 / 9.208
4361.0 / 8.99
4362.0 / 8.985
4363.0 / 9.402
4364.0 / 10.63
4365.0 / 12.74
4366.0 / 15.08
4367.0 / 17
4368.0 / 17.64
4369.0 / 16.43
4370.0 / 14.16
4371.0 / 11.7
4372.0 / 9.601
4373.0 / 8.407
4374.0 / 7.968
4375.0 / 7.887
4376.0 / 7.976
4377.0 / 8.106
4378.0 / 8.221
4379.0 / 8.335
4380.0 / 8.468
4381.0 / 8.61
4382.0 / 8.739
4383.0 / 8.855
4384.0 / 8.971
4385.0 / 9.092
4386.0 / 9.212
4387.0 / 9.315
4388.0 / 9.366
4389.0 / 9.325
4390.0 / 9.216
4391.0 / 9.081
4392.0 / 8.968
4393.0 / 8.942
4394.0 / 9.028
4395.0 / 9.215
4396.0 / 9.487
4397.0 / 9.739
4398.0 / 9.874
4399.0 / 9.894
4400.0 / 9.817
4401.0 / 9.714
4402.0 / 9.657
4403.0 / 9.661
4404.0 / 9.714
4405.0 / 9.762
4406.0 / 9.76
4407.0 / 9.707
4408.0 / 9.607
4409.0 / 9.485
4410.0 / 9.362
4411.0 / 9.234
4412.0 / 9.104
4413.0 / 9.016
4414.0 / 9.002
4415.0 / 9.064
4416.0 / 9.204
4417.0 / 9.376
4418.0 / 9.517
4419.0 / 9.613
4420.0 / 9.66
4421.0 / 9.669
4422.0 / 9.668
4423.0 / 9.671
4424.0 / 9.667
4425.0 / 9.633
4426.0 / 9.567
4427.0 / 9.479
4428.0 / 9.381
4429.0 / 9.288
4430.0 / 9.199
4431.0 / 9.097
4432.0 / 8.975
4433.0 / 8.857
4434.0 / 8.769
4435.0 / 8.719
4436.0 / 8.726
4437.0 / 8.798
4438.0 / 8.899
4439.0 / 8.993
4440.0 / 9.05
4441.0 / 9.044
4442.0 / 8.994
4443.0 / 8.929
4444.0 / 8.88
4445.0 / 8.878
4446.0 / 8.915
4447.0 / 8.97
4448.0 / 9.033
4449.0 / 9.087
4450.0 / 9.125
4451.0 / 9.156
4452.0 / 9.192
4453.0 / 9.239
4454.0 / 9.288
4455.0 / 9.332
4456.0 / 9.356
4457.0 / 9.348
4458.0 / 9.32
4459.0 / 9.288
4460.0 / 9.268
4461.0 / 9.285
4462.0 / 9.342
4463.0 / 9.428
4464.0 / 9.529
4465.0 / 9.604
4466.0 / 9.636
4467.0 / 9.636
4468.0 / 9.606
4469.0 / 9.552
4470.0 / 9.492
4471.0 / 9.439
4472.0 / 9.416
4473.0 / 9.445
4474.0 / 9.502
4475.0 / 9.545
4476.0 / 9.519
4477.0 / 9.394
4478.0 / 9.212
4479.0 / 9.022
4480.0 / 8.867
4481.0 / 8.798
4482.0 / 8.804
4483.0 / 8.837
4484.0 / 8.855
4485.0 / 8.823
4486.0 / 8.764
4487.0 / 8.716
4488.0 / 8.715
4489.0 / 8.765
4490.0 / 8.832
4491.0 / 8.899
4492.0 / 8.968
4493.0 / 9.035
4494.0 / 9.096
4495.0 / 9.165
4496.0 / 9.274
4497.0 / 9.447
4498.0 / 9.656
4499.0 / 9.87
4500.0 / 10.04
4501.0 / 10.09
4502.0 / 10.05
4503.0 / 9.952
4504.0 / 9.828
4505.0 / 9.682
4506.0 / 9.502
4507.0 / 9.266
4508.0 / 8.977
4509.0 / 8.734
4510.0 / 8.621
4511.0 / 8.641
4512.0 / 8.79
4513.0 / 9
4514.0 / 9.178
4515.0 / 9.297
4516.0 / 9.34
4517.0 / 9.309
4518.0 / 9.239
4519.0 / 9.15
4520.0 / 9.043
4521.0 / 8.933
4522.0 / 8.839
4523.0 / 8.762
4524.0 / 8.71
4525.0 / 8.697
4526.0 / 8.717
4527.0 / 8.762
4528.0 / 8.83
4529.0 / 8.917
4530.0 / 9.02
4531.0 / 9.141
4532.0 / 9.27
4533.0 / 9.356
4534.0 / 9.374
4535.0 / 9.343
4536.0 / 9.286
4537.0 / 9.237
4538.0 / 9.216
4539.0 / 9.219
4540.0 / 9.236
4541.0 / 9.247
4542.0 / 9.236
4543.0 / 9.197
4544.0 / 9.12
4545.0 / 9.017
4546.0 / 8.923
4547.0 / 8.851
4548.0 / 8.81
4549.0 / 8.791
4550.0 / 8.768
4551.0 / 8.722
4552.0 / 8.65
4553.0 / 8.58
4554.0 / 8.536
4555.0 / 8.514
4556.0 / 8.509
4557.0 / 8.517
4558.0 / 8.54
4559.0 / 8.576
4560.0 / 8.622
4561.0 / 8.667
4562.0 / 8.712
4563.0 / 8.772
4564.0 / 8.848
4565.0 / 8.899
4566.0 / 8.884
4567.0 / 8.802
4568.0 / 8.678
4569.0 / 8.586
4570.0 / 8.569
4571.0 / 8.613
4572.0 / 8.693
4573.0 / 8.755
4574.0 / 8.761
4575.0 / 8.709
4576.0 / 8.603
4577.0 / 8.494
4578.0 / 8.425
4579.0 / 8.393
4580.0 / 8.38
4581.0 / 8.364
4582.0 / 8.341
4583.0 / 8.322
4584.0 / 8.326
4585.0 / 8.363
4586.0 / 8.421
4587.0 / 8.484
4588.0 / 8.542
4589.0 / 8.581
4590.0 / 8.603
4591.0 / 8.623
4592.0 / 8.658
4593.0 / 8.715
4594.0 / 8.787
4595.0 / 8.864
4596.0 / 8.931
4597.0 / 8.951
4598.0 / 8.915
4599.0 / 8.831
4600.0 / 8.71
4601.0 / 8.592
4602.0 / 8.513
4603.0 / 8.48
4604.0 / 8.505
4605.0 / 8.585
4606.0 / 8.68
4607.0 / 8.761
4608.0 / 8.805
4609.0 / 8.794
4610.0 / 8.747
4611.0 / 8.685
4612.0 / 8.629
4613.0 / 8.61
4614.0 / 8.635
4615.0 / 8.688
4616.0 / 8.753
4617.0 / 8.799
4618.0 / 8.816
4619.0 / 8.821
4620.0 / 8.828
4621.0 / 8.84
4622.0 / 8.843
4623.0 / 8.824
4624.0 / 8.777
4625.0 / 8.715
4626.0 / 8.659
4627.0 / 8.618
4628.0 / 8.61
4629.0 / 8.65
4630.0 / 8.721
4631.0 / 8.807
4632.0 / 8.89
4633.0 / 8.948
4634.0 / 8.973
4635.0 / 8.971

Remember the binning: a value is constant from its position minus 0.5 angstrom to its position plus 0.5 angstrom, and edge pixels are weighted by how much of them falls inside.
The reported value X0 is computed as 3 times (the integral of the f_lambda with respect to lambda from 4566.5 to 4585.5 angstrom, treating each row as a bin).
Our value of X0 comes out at 487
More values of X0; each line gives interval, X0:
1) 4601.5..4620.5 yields 495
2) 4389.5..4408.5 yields 543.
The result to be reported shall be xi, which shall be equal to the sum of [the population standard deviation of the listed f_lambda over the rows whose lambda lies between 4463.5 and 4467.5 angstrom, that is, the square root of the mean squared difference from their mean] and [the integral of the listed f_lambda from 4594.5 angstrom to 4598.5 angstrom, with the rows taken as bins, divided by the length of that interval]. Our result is 8.96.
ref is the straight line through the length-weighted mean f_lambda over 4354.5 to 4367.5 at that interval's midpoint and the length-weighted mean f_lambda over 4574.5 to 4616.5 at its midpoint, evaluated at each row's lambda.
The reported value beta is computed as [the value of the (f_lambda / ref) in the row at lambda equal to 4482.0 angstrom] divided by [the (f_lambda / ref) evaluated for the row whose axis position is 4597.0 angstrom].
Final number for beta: 0.88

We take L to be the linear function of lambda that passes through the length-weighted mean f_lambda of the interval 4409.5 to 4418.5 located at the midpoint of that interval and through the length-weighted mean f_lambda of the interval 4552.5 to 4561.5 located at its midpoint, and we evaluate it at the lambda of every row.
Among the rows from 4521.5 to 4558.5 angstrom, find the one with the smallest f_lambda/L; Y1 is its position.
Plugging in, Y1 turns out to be 4556.0 angstrom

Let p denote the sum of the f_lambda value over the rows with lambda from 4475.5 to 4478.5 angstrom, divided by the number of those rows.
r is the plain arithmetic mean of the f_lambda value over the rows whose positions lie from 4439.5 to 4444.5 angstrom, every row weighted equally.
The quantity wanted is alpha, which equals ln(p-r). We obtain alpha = -0.93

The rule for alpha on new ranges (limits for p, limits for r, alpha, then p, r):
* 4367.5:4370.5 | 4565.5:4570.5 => 2.00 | 16.1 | 8.7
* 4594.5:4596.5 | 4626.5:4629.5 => -1.30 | 8.9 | 8.6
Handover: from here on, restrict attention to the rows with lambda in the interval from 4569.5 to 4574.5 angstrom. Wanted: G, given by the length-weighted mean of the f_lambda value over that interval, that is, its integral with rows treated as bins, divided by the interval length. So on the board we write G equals 8.68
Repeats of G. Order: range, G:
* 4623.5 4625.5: 8.75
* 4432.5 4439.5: 8.82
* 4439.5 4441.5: 9.05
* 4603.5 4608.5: 8.67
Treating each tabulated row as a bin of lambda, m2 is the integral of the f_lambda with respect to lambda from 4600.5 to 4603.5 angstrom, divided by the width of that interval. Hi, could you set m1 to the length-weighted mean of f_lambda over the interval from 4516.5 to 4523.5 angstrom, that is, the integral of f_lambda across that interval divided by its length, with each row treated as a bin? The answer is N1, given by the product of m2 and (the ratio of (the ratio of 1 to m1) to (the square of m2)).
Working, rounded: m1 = 9.04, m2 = 8.5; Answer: 0.0130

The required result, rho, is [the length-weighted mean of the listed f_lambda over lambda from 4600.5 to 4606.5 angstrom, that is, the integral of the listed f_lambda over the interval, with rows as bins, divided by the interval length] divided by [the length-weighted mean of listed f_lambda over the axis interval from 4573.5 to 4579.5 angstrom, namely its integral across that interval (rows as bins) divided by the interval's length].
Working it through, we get 1.00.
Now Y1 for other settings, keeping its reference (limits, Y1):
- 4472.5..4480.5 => 4480.0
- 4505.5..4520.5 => 4510.0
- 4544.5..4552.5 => 4552.0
